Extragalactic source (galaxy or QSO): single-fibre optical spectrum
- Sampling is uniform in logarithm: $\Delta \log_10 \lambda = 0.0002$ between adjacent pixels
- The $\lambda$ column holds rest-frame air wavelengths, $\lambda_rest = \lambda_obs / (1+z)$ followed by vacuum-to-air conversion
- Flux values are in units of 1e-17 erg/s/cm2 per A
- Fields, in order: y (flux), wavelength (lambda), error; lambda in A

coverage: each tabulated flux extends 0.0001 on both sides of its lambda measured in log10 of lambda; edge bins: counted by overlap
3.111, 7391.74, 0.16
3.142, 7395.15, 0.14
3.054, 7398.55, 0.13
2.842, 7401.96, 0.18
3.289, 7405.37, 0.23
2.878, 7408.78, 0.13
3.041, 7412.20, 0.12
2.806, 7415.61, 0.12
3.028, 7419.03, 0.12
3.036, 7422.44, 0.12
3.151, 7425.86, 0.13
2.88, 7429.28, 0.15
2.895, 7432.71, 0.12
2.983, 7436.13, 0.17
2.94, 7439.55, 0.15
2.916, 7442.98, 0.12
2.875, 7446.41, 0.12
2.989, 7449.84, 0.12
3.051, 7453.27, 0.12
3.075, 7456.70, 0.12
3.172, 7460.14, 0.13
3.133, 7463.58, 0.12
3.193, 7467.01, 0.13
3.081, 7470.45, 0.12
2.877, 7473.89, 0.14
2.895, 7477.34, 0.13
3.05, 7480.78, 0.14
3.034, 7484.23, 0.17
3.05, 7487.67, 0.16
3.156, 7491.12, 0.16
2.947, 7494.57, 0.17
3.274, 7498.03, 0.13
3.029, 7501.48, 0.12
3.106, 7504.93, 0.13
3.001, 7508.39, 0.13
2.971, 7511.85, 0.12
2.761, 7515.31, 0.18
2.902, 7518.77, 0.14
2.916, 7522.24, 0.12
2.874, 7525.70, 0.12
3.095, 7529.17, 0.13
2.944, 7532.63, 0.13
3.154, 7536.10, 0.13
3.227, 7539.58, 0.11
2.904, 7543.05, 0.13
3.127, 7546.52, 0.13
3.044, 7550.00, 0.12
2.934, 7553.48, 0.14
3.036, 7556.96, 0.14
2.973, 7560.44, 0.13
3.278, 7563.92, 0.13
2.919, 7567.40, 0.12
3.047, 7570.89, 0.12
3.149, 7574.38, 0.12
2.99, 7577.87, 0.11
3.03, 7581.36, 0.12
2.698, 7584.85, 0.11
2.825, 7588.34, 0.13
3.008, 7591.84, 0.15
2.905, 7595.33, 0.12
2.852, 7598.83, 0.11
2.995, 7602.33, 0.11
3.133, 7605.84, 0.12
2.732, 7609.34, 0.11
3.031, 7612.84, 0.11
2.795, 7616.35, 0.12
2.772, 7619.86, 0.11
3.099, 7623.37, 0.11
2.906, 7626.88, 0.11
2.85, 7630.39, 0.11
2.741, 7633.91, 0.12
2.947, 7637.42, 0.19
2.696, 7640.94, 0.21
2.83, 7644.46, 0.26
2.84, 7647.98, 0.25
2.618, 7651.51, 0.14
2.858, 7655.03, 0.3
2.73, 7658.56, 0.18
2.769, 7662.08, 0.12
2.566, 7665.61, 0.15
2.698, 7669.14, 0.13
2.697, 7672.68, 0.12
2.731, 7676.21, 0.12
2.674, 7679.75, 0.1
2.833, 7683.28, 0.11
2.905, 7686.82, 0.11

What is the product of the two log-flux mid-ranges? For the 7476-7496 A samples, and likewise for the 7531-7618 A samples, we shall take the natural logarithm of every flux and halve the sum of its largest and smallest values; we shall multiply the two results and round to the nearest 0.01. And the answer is 1.21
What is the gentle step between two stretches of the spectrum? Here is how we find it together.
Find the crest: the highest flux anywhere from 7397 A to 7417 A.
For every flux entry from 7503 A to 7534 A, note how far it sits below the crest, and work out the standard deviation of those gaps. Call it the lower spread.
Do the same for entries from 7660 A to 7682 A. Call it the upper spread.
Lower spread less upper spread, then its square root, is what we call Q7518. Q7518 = 0.20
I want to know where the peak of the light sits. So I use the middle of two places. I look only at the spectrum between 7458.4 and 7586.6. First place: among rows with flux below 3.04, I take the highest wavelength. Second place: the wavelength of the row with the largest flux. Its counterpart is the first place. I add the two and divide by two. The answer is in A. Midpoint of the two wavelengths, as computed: 7574.4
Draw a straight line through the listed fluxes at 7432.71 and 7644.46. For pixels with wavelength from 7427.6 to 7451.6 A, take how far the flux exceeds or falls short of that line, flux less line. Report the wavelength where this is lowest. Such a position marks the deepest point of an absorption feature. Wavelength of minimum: 7429.28 A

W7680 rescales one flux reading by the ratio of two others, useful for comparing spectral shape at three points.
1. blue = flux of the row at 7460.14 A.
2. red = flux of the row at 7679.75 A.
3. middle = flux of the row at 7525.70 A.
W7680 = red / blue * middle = 2.42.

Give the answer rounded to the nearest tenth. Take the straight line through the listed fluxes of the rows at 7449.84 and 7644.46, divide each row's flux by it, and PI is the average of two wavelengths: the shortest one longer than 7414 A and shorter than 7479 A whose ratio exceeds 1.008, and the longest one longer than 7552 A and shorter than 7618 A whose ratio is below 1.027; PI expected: 7519.4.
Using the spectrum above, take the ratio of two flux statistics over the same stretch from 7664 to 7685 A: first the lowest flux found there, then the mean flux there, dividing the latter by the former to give 1.052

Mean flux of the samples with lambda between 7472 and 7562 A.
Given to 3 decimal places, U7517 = 3.011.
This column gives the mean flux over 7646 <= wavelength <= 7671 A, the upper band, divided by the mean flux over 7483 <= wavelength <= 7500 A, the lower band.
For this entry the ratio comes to 0.88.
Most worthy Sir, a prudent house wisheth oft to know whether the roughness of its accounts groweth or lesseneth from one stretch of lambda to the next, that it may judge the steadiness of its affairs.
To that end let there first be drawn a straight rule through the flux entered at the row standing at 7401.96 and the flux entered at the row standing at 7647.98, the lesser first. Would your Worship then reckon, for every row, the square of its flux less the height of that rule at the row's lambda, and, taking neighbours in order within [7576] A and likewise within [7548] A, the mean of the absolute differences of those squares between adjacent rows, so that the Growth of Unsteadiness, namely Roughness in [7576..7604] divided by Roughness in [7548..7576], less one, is -0.8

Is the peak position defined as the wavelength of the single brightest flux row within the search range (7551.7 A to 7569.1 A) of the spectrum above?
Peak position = 7563.92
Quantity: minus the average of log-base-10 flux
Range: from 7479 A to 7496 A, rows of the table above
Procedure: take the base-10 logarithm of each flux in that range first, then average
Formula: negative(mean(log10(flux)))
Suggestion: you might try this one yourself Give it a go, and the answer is -0.484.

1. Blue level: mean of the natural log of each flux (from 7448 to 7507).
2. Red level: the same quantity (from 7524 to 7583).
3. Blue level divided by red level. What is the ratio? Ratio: 1.01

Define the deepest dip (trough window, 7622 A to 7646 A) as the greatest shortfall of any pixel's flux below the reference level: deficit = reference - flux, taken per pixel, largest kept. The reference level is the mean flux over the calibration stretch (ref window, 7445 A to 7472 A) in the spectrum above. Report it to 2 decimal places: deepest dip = 0.38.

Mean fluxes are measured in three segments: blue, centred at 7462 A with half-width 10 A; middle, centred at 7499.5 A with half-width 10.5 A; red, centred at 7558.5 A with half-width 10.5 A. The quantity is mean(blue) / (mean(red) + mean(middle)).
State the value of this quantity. 0.510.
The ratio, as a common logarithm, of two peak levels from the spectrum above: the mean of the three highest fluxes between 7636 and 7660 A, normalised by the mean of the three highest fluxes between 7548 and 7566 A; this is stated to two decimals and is -0.03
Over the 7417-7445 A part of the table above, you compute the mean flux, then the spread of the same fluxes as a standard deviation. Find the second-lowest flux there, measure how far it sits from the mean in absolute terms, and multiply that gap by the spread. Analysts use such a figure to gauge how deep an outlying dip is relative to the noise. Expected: 0.007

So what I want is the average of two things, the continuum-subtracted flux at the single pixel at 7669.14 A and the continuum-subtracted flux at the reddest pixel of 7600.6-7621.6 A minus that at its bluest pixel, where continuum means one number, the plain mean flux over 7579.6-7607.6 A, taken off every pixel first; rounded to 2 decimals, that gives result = -0.23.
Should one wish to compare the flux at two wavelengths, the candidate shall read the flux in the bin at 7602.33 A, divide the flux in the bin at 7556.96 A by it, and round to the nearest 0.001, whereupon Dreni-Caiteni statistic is 1.014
